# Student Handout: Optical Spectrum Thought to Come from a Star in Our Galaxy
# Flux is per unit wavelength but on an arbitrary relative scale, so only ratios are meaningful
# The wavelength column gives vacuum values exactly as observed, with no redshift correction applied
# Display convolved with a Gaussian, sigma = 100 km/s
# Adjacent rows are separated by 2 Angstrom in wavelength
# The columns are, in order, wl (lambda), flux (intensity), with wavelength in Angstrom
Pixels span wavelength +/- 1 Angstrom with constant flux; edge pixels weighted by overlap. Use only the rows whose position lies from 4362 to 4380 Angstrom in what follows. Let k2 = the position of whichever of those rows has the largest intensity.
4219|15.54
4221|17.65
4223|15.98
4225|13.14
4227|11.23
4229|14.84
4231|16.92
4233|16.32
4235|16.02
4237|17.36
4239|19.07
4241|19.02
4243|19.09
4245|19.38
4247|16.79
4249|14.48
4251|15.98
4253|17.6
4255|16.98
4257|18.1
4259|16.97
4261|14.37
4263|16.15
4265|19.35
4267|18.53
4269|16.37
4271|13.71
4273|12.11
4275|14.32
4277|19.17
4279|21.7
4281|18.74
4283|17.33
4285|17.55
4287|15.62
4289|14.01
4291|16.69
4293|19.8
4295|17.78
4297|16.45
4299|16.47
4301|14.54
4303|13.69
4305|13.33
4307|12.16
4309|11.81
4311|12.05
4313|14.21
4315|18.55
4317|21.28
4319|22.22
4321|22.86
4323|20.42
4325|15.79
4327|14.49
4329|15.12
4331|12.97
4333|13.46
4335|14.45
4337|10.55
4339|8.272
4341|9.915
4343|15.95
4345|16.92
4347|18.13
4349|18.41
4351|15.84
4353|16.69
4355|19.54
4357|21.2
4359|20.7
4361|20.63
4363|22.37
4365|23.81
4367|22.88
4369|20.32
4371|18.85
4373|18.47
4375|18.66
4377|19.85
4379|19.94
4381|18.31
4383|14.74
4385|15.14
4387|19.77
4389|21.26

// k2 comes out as 4365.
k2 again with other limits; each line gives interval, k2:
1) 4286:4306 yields 4293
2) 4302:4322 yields 4321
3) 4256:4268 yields 4265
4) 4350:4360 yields 4357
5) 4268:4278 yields 4277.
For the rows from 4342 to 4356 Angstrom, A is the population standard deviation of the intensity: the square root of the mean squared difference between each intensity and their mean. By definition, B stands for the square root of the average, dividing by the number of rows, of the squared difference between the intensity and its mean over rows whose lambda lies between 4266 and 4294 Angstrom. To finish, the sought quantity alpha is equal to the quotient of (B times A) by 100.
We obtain 0.033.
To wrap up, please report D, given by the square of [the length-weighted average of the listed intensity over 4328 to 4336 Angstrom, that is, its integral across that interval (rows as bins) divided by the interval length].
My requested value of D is 196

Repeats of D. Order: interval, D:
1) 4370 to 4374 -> 348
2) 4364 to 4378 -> 416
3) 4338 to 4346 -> 163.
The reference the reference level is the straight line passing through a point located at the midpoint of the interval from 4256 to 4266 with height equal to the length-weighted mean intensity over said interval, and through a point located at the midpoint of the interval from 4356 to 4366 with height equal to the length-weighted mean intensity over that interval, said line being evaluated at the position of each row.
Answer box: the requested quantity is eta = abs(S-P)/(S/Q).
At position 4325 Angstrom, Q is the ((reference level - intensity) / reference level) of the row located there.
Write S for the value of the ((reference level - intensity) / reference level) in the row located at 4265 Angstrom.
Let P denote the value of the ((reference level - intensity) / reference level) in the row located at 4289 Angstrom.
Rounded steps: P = 0.24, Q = 0.21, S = -0.13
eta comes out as -0.6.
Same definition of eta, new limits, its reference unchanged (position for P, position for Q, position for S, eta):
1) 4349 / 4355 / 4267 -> -0.2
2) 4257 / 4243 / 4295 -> -0.5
